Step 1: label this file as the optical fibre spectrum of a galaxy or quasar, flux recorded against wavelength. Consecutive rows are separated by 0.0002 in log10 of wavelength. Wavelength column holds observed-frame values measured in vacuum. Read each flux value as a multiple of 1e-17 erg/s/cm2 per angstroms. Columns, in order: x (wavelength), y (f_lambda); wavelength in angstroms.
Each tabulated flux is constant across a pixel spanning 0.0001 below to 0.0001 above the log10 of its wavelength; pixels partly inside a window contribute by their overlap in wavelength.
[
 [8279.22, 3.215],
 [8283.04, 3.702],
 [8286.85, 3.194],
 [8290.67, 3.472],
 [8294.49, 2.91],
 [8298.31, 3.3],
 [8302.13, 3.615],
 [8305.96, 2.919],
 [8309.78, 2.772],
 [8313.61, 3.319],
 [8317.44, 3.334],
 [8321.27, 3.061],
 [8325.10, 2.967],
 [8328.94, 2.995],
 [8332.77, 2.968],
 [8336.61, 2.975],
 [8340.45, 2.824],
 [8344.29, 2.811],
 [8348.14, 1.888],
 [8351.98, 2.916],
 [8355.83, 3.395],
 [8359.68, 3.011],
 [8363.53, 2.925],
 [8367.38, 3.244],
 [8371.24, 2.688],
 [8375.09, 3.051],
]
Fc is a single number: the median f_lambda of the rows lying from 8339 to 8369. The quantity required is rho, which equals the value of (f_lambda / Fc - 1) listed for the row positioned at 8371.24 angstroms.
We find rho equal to -0.08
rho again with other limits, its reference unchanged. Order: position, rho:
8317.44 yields 0.14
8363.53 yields 0.00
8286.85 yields 0.09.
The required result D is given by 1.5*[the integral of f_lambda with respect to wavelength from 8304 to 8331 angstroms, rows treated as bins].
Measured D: 124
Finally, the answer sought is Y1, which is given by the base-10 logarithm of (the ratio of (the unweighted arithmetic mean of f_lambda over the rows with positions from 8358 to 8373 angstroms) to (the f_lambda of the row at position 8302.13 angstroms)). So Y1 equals -0.09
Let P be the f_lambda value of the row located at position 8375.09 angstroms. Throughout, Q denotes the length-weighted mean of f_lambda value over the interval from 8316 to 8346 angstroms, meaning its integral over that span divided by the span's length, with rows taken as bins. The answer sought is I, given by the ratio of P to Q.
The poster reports 1.02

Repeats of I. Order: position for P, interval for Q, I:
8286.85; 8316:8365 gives 1.09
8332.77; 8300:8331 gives 0.95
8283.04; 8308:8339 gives 1.22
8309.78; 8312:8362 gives 0.94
